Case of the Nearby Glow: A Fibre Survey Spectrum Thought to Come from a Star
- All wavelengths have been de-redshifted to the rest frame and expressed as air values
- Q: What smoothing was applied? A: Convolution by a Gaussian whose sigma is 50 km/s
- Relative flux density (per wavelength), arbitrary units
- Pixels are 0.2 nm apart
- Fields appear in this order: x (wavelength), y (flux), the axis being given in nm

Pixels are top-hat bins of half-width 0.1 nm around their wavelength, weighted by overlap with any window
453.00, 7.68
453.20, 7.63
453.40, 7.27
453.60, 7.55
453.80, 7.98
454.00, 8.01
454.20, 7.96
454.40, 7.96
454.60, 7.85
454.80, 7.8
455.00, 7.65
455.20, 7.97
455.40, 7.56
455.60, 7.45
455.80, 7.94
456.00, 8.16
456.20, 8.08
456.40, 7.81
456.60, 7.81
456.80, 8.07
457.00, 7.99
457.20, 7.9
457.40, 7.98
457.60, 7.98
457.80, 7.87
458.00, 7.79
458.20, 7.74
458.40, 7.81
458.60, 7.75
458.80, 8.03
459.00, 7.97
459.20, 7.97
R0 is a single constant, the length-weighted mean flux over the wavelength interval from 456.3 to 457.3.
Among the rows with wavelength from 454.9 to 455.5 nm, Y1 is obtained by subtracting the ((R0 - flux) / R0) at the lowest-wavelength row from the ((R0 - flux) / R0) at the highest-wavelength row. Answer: 0.01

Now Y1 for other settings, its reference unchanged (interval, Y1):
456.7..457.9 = 0.03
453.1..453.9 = -0.04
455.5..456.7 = -0.05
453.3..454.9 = -0.07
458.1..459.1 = -0.03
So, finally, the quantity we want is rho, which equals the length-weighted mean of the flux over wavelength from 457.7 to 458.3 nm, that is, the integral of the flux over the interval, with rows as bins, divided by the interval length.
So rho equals 7.80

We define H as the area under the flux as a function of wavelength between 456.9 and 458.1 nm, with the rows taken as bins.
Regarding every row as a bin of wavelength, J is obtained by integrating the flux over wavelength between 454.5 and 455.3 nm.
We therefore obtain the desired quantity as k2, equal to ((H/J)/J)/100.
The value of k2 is 0.0024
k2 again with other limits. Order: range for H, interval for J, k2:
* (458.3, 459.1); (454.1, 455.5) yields 0.0005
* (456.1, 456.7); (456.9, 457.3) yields 0.0047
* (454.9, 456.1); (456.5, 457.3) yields 0.0023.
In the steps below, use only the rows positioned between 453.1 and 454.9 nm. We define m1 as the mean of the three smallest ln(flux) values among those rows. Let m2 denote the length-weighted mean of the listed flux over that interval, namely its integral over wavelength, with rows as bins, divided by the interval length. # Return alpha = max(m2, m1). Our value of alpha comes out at 7.78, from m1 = 2.01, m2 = 7.78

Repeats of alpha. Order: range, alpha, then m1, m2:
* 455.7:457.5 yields 7.97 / 2.06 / 7.97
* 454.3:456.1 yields 7.82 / 2.02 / 7.82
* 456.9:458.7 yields 7.87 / 2.05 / 7.87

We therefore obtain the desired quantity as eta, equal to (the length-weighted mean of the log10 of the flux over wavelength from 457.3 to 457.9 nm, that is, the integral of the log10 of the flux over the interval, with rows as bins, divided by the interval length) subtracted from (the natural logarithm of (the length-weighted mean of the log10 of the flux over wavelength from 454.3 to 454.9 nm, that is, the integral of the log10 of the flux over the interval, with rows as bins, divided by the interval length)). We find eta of -1.01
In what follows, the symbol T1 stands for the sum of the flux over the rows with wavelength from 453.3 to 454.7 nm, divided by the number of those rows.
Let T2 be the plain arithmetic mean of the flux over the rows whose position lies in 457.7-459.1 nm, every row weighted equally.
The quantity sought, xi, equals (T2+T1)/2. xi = 7.82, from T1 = 7.80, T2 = 7.85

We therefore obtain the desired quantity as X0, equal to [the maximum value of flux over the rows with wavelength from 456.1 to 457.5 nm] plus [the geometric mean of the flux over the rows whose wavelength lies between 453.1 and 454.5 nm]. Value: 15.8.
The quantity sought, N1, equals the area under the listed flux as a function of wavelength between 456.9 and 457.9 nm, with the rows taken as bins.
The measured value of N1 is 7.944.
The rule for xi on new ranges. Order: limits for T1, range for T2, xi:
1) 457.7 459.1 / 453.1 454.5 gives 7.81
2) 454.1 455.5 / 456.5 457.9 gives 7.88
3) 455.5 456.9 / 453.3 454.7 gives 7.85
